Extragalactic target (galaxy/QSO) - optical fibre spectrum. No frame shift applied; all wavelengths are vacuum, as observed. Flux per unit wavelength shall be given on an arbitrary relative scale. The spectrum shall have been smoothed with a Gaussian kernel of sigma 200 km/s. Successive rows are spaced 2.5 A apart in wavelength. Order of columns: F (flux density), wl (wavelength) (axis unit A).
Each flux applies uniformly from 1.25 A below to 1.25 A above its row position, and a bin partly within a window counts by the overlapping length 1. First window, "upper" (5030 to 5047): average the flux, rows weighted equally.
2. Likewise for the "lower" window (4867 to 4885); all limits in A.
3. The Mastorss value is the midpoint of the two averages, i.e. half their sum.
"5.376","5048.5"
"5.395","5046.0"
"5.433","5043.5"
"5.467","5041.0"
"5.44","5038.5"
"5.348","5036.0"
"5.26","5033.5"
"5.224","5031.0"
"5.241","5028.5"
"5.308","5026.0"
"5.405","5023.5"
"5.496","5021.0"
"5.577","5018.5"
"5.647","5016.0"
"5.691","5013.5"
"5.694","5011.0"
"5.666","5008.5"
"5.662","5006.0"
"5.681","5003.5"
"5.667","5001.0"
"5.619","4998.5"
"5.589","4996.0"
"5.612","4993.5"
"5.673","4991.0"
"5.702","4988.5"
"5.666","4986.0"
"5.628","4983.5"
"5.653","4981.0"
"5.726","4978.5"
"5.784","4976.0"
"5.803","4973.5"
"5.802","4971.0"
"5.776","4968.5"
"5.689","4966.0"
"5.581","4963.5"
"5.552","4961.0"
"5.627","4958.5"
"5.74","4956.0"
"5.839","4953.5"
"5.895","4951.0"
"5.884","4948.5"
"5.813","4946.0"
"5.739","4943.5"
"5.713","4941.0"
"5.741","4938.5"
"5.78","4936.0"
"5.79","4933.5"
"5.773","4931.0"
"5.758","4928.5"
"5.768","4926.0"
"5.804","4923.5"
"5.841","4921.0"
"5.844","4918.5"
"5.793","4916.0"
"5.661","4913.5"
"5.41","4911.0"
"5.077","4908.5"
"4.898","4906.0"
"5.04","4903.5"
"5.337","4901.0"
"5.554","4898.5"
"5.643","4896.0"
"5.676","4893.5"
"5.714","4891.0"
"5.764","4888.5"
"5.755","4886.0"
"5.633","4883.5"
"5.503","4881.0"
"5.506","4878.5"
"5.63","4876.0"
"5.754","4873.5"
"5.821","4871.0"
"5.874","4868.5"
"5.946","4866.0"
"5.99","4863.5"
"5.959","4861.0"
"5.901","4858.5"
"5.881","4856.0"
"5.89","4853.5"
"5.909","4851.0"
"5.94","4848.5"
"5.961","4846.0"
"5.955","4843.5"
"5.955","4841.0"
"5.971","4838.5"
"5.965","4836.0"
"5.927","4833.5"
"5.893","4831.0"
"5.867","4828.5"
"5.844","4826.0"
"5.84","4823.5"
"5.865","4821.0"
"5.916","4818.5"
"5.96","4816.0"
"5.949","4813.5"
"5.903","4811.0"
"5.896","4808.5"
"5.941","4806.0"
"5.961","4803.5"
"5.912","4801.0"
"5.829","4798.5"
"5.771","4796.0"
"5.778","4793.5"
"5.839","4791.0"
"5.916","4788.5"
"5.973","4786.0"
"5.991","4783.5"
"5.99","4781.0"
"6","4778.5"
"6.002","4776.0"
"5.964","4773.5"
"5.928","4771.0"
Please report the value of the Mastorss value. 5.52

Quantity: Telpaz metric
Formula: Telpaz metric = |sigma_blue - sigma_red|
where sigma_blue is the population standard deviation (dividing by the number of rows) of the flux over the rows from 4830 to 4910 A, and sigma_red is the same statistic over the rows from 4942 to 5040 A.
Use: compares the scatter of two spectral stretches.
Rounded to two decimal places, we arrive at 0.11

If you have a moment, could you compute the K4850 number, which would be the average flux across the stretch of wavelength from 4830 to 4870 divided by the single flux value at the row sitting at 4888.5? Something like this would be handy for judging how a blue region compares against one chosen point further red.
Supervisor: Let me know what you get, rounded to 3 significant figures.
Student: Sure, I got 1.03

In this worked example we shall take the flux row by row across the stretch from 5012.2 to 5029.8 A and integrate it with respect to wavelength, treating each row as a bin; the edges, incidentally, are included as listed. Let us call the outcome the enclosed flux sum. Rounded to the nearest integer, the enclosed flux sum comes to 96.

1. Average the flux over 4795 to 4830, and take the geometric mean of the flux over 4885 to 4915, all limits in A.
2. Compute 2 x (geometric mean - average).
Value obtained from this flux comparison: -0.9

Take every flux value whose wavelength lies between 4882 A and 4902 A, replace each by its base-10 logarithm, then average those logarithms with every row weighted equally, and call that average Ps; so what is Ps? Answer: 0.751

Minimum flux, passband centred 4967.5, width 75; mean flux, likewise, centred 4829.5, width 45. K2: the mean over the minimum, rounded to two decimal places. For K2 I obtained 1.07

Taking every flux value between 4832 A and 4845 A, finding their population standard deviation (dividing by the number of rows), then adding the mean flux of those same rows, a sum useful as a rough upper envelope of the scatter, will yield 5.97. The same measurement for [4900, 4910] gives 5.25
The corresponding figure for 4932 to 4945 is 5.78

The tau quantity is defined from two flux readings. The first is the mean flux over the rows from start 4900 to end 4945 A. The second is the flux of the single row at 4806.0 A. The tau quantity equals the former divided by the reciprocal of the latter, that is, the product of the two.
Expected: 33.3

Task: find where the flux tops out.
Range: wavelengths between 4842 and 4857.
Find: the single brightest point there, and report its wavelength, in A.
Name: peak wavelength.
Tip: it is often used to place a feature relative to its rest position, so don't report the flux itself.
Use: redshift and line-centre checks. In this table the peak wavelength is 4846.0 A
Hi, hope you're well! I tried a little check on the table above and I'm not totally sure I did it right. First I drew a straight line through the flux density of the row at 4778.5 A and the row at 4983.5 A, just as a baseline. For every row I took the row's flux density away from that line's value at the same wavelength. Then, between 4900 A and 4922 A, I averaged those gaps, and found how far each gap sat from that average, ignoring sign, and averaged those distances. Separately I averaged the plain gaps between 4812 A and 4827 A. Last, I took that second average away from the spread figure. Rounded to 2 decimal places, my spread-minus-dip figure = 0.29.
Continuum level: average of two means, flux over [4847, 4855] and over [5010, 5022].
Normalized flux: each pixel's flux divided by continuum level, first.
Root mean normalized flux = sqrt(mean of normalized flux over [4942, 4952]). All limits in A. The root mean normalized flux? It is 1.01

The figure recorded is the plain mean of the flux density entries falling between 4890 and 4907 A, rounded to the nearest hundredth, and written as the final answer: 5.41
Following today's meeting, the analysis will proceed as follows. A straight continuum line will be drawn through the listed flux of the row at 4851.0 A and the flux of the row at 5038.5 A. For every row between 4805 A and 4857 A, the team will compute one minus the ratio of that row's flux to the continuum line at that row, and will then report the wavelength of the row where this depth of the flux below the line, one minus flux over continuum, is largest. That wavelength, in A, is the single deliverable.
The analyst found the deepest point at 4823.5 A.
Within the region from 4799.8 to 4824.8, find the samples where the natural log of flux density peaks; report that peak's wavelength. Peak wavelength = 4803.5 A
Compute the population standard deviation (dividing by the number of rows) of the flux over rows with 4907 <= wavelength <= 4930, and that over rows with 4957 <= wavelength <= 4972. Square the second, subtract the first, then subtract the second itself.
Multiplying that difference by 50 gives -16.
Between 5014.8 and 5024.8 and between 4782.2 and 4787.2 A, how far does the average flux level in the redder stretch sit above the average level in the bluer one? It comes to -0.5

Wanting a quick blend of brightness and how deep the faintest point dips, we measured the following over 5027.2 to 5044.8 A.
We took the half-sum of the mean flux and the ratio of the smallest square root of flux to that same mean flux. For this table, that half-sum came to 2.89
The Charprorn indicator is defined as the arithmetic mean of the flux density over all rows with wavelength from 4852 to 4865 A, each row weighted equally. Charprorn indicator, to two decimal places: 5.92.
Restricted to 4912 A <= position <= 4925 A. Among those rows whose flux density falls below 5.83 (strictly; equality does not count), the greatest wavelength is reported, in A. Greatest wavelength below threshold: 4923.5 A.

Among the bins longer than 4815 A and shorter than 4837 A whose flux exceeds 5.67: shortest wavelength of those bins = 4816.0 A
